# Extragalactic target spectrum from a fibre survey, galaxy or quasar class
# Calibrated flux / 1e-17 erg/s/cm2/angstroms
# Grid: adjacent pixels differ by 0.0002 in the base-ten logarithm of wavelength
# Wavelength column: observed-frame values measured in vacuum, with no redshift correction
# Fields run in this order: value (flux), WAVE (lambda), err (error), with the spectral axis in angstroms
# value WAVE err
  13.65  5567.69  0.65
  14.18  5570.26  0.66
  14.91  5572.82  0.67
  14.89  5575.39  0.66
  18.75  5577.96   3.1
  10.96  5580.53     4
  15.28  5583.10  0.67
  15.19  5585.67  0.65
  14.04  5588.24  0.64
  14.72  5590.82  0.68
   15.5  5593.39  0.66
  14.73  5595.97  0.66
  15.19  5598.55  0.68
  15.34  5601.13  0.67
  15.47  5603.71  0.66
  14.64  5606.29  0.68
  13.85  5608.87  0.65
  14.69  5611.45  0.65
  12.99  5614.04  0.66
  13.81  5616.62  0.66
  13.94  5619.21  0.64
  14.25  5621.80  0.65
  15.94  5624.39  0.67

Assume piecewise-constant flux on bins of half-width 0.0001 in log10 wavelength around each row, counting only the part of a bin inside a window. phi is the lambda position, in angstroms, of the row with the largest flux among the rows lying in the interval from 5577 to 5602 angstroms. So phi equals 5577.96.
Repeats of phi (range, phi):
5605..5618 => 5611.45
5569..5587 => 5577.96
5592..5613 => 5593.39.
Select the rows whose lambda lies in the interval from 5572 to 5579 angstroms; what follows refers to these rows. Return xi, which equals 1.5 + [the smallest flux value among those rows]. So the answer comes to 16.4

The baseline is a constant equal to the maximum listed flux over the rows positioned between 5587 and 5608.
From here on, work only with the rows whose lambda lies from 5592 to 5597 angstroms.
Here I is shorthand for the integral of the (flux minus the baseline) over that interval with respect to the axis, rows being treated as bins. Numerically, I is -2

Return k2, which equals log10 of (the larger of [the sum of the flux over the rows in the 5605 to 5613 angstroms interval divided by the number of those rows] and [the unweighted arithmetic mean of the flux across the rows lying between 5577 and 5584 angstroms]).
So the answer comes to 1.18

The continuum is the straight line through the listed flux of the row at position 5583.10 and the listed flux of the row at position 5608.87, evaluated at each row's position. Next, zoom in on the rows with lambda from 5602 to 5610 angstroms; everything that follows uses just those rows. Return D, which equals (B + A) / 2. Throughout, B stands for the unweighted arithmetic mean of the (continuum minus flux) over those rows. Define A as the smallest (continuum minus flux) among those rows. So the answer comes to -1.0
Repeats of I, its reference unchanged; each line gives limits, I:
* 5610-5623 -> -20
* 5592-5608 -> -6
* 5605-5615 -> -14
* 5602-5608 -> -3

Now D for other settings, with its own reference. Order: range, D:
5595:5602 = -0.9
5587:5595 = -0.3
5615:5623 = -0.9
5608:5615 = -0.6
